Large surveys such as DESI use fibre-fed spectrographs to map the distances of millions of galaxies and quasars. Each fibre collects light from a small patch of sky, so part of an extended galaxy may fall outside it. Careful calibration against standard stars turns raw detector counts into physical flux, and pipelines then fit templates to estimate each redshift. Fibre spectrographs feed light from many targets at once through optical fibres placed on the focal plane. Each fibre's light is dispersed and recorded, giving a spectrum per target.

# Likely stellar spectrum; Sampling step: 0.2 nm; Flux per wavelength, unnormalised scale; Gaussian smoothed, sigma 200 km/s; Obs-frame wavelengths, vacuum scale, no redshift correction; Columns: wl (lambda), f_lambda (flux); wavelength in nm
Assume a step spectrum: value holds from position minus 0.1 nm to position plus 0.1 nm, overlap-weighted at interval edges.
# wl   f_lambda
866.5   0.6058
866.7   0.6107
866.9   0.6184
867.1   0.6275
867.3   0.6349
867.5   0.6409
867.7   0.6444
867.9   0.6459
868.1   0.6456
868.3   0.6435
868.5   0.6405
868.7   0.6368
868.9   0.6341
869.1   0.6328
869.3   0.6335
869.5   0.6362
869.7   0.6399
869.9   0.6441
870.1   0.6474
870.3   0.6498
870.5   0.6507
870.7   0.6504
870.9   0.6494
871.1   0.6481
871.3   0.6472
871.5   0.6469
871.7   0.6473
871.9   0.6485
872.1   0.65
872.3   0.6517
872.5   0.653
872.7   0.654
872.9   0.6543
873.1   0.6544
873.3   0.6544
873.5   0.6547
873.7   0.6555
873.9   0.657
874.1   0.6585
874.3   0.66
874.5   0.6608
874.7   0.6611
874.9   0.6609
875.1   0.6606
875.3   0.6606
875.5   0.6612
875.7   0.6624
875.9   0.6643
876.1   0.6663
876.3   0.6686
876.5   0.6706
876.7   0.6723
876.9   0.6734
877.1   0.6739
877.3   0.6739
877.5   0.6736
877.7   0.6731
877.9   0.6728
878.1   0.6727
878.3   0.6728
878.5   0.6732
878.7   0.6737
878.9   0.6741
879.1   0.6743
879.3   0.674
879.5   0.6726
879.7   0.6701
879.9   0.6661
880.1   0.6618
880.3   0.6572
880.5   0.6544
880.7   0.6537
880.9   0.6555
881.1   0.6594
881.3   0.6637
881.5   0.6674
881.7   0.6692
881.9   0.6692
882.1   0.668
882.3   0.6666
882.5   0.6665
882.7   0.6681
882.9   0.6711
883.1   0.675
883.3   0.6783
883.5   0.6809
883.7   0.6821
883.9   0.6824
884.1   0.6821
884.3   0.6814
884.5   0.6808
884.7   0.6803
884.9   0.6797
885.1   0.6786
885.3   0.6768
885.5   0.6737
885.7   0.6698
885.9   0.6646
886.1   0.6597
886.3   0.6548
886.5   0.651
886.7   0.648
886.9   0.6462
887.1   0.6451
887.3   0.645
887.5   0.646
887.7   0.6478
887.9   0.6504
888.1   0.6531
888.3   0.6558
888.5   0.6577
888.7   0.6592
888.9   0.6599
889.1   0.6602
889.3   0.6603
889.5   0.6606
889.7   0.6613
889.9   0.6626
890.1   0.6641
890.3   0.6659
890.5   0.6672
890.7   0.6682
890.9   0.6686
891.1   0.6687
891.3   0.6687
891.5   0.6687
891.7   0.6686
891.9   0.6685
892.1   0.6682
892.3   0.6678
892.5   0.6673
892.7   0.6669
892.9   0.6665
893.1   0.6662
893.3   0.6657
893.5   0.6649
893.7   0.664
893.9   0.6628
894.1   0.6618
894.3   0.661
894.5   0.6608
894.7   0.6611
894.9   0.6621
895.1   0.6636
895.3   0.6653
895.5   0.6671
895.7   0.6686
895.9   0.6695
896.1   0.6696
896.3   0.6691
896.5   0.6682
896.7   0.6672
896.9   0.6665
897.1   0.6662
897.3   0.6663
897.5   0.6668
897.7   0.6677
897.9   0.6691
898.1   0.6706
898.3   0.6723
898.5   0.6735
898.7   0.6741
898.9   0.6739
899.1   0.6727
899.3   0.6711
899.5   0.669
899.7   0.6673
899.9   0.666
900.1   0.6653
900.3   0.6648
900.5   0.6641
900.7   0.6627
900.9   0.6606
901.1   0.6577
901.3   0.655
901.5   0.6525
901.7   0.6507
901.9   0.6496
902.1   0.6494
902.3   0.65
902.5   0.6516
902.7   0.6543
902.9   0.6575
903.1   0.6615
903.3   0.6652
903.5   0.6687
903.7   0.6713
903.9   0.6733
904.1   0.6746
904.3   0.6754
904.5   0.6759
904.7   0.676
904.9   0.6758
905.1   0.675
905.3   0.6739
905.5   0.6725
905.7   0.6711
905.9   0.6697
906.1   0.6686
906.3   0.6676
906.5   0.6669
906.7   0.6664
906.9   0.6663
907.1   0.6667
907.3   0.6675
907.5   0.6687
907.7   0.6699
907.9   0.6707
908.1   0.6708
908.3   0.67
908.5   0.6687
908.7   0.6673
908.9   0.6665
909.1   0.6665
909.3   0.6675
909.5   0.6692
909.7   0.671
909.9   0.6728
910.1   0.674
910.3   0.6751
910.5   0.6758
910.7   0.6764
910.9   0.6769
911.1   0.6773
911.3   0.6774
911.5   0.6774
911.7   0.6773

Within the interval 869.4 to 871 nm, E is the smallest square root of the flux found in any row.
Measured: 0.798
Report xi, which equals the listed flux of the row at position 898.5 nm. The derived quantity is 0.6735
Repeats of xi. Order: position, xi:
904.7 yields 0.676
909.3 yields 0.6675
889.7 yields 0.6613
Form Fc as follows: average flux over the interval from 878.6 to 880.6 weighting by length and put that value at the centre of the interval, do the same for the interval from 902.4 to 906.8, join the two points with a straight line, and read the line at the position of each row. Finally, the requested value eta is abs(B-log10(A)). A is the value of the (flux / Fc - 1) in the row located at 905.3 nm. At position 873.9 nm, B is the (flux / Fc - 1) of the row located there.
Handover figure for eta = 2.10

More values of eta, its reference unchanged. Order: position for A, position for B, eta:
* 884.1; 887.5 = 1.64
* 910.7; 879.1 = 1.97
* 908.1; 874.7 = 2.54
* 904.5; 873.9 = 1.96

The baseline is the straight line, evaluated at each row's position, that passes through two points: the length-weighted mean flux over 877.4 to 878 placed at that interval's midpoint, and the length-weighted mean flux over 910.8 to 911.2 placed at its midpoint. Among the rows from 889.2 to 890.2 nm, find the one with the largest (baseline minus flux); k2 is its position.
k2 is 889.3 nm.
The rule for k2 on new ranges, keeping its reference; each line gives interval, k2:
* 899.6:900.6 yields 900.5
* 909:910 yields 909.1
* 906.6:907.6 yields 906.9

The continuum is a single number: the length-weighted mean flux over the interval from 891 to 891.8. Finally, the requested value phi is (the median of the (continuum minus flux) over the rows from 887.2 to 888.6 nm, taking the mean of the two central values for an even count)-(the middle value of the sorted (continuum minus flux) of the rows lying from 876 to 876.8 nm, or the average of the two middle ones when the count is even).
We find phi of 0.019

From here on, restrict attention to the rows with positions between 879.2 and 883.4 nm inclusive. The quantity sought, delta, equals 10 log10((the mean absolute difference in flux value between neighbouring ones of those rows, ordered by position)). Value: -26.0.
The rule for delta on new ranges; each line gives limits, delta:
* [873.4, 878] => -30.1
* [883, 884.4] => -28.5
